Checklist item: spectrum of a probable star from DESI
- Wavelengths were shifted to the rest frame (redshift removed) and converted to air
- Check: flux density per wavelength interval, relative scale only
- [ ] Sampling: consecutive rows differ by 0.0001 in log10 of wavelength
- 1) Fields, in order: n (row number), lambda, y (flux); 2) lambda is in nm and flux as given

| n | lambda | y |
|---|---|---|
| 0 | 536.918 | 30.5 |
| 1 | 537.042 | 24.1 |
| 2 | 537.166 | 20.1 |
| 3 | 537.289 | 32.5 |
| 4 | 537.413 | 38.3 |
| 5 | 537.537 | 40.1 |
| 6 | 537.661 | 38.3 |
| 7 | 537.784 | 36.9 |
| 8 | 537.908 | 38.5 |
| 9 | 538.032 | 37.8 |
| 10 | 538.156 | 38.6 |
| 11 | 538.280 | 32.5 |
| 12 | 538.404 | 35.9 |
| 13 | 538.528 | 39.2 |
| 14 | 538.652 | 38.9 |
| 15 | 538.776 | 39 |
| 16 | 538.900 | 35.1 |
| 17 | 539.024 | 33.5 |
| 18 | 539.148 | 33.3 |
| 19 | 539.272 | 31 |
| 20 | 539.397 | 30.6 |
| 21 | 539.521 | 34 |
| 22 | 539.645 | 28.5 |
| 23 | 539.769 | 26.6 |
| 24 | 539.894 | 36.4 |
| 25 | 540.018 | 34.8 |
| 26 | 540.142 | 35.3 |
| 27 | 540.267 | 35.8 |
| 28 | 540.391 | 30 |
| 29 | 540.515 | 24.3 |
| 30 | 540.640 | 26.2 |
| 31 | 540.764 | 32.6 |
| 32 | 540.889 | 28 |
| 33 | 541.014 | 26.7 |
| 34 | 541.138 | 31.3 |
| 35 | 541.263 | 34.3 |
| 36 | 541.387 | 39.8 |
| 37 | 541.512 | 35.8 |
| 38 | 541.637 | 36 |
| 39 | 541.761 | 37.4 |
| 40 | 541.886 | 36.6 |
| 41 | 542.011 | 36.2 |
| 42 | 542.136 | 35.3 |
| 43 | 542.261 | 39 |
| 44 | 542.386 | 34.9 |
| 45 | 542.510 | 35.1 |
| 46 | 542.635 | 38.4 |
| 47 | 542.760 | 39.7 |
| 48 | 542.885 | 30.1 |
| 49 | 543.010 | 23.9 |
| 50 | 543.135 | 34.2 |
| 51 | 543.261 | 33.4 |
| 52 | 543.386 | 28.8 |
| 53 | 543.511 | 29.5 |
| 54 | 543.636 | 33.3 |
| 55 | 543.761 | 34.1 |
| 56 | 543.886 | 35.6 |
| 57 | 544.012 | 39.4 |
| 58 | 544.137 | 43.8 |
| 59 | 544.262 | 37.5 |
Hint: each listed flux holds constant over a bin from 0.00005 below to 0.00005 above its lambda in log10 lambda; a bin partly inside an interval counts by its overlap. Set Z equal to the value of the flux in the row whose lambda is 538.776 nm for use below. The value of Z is 39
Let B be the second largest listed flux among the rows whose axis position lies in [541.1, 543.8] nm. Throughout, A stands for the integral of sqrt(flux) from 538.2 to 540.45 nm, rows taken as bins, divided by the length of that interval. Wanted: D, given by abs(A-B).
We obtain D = 33.9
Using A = 5.82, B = 39.7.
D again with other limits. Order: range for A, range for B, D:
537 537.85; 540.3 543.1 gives 34.0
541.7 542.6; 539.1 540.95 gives 29.8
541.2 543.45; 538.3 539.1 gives 33.1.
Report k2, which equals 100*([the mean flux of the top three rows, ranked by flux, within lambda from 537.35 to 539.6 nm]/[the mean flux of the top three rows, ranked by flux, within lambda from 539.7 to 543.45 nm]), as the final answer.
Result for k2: 99.8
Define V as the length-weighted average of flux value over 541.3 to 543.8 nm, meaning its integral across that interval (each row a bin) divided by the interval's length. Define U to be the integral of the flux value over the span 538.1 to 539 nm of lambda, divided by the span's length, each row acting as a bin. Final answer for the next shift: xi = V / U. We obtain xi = 0.94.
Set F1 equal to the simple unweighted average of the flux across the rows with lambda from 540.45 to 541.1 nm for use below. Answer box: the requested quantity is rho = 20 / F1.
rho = 0.73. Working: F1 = 27.6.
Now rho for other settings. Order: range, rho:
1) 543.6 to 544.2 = 0.54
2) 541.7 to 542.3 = 0.54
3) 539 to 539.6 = 0.62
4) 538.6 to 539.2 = 0.56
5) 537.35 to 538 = 0.52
